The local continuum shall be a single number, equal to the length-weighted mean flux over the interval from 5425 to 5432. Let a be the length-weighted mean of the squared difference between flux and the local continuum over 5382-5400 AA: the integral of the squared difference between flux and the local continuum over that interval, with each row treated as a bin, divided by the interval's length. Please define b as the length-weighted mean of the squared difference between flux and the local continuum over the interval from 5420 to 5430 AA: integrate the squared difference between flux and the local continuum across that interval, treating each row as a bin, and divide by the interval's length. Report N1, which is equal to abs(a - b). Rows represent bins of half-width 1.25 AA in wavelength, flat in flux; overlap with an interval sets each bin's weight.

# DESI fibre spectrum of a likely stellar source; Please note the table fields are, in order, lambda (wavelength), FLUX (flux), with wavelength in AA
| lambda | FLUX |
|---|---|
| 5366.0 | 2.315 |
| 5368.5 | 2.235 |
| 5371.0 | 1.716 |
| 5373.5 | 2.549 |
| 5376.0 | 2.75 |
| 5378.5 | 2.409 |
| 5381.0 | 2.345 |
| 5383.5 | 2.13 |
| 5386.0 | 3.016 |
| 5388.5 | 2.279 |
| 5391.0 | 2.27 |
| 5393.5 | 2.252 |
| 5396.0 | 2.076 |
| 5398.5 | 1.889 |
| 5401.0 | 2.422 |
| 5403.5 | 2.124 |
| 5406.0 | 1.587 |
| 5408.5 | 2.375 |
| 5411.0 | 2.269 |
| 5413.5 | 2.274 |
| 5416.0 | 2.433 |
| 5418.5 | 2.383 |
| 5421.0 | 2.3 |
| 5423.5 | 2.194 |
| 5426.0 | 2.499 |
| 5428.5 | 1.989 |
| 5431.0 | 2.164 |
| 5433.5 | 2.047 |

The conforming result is 0.08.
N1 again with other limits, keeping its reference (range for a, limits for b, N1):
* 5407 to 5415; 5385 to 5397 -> 0.10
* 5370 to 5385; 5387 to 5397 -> 0.10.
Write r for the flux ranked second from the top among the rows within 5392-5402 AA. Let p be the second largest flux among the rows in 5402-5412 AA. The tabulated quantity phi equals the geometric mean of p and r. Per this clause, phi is 2.26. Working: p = 2.269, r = 2.252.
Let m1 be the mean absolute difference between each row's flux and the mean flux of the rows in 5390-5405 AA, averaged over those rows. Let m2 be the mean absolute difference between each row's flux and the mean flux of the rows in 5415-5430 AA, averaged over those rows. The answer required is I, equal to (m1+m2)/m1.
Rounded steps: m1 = 0.14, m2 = 0.14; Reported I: 2.0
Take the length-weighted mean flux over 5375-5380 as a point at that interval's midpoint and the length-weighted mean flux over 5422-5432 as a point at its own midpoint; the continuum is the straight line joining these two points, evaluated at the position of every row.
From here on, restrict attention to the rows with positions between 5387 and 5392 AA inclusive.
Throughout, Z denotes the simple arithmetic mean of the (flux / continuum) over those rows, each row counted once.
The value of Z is 0.92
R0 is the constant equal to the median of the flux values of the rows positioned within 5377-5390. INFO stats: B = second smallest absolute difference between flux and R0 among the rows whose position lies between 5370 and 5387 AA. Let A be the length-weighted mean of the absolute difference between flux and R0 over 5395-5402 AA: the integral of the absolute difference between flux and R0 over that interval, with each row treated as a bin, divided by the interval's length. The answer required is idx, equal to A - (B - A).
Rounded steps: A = 0.27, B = 0.064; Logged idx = 0.5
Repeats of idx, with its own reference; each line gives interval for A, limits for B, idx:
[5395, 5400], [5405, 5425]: 0.7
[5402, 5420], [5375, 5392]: 0.3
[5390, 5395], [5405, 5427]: 0.1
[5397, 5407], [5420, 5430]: 0.6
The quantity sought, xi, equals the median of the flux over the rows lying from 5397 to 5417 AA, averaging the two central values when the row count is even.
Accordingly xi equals 2.27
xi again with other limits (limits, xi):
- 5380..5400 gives 2.26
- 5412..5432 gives 2.29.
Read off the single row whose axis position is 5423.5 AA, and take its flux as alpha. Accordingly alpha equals 2.194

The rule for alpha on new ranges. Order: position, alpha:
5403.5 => 2.124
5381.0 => 2.345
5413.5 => 2.274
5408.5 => 2.375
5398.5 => 1.889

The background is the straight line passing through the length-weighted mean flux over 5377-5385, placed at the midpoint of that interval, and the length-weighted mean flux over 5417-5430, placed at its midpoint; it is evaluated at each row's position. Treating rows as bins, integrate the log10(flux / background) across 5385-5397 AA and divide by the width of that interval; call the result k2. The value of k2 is 0.006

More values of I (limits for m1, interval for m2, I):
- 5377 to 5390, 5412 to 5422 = 1.3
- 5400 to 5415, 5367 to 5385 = 2.1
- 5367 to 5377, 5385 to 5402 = 1.7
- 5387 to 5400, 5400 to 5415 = 2.6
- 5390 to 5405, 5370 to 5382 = 2.8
